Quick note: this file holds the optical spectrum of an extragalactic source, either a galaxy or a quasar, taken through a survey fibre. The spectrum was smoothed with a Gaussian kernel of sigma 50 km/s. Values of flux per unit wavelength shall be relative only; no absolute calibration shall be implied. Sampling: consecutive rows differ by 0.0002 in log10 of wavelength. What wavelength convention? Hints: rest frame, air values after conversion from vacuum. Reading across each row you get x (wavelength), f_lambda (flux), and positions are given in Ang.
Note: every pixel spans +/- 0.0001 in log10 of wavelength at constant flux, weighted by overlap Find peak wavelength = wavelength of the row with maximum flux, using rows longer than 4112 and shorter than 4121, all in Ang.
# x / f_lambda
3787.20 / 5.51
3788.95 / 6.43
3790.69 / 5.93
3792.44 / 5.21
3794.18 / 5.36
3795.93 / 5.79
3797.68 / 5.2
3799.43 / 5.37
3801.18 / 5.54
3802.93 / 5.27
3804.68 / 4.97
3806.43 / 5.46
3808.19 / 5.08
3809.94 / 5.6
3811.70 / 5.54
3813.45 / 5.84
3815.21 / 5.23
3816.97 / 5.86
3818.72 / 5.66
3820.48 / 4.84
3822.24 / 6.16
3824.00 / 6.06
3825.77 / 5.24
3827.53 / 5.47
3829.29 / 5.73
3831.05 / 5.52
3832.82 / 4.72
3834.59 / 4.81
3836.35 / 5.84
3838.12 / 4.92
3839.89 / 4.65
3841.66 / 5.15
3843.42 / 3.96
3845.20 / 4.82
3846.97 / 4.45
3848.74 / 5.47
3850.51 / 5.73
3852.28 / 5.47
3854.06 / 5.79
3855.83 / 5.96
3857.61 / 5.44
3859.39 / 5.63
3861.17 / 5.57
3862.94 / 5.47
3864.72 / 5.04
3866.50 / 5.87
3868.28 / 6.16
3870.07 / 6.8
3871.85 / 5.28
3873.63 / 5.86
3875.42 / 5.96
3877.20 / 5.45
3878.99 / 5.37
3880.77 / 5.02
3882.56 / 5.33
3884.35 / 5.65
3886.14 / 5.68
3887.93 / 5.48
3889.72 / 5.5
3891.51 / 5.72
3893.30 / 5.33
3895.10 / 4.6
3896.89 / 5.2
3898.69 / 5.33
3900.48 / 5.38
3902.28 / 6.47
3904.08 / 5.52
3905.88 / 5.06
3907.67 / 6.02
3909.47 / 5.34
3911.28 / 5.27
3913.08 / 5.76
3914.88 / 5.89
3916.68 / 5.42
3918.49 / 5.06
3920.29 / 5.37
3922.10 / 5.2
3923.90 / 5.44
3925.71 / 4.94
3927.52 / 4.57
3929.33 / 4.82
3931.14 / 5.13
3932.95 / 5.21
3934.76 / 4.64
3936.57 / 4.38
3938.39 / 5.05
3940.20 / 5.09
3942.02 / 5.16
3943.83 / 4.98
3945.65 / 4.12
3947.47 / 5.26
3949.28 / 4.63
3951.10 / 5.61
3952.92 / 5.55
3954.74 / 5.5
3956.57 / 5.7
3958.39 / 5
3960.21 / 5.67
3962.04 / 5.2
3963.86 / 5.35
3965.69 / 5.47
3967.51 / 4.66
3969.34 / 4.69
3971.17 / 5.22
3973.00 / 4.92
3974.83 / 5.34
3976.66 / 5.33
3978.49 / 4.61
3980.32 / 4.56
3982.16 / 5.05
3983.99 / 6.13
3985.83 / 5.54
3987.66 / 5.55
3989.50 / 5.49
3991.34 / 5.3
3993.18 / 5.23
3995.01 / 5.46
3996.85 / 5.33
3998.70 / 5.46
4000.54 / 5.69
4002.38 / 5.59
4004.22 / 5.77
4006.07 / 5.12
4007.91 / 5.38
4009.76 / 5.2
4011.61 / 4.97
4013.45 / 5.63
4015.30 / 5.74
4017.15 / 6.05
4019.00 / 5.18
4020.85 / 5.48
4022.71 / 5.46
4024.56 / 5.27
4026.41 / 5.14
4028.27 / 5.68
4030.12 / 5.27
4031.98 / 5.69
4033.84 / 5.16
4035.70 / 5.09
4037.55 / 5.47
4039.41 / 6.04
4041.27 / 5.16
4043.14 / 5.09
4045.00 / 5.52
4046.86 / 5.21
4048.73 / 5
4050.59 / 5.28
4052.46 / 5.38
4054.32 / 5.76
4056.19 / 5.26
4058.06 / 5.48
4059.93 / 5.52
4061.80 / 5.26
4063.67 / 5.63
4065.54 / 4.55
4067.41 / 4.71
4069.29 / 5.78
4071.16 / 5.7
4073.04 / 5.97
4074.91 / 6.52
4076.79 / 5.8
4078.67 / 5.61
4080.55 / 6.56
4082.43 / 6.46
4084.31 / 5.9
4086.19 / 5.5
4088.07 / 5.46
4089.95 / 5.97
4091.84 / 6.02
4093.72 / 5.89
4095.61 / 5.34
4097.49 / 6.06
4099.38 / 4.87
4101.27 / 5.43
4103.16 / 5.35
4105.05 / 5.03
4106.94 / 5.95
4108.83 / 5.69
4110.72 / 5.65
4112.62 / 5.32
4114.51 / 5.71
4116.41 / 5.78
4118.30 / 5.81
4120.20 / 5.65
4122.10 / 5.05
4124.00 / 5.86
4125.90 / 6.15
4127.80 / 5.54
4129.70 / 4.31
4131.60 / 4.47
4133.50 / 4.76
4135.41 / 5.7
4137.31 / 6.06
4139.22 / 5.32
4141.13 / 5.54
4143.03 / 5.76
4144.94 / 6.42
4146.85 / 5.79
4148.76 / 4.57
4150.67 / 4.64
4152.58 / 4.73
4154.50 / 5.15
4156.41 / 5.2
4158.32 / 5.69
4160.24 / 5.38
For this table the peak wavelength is 4118.30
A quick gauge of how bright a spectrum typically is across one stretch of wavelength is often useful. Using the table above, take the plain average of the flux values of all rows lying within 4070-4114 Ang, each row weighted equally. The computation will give 5.74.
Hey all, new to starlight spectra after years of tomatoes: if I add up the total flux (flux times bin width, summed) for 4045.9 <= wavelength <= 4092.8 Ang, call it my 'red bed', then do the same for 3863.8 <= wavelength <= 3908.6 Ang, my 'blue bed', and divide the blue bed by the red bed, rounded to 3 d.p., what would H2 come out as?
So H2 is 0.947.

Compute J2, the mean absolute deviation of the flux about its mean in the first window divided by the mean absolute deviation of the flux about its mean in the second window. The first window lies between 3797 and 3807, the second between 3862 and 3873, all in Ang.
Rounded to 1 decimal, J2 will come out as 0.3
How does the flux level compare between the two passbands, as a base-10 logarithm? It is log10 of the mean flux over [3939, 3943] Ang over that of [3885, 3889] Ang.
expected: -0.037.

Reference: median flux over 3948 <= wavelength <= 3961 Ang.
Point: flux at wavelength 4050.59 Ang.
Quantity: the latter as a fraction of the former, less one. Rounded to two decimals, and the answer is -0.05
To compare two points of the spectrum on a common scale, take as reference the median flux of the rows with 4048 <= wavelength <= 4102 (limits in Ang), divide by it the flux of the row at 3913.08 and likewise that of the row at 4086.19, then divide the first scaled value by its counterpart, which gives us 1.05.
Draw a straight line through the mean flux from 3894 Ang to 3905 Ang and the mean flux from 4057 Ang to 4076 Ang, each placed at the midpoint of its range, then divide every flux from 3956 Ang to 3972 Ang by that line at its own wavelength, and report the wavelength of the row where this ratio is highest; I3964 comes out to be 3956.57 Ang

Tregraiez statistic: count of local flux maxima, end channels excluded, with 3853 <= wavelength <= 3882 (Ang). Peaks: 4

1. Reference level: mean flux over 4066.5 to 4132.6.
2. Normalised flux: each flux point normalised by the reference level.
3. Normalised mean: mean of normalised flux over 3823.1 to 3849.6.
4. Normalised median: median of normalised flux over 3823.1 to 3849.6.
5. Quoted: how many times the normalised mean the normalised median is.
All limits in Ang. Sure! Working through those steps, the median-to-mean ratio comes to 1.01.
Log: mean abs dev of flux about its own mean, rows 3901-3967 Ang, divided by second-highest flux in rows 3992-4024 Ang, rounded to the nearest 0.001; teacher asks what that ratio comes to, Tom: 0.060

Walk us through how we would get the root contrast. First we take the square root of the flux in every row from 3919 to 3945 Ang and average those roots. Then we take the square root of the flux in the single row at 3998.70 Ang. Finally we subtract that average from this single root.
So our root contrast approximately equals 0.10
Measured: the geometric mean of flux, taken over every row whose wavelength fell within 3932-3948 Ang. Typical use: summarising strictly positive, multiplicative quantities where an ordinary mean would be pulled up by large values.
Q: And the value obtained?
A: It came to 4.86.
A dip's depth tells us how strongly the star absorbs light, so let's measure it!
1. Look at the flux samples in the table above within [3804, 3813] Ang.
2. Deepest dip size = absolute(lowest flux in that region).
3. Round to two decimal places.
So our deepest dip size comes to 4.97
